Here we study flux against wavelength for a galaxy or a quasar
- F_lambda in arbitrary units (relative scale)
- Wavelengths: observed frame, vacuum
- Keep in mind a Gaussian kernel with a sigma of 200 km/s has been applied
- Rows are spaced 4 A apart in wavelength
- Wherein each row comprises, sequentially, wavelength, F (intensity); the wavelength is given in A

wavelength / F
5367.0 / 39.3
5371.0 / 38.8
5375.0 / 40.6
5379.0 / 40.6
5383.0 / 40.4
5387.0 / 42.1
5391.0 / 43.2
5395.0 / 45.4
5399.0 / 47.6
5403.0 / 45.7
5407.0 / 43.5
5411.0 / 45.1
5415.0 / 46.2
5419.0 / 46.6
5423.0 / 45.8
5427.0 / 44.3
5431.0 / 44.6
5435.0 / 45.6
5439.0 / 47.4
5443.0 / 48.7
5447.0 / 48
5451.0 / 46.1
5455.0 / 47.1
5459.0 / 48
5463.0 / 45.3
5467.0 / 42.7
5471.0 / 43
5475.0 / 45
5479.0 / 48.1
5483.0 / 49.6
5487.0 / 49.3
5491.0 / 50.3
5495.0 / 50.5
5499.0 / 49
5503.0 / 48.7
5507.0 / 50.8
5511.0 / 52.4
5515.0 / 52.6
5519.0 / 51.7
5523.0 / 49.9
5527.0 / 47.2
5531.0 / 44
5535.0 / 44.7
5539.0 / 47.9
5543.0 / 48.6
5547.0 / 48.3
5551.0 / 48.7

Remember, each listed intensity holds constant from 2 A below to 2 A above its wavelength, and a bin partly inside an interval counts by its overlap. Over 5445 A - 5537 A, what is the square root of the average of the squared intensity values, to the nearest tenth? 48.1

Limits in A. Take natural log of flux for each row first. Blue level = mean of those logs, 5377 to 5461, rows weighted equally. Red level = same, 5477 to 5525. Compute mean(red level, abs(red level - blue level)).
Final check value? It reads 2.01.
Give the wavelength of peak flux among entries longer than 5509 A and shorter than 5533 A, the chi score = 5515.0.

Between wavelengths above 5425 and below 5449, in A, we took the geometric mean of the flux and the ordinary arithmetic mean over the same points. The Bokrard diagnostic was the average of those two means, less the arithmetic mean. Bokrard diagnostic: -0.015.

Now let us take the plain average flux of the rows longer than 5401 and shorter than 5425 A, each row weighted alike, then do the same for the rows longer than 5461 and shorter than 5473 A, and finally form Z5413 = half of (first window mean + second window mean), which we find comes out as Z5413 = 44.6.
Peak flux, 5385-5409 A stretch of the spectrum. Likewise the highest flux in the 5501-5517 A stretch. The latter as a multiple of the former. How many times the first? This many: 1.11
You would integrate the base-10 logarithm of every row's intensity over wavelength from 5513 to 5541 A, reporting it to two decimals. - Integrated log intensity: 47.12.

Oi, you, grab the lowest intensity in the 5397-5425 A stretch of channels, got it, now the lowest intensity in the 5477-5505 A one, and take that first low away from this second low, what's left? 4.6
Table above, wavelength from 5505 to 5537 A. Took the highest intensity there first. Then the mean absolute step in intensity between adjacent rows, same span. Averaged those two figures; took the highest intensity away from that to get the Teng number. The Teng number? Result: -25.5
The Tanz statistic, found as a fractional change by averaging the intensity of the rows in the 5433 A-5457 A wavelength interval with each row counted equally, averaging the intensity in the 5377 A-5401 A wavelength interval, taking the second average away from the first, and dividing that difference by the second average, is 0.091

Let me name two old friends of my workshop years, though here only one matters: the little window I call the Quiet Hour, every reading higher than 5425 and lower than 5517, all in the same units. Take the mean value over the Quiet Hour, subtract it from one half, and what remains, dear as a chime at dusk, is -47.2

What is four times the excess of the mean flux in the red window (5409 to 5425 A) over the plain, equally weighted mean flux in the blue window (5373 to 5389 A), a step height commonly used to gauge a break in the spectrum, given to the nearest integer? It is 20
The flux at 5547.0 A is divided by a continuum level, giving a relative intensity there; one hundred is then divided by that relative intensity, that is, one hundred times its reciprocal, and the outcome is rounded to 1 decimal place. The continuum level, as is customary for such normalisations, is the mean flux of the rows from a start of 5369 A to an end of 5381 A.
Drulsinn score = 82.8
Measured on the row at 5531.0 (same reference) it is 90.9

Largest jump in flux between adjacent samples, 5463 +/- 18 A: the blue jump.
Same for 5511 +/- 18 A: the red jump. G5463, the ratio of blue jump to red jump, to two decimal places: 1.15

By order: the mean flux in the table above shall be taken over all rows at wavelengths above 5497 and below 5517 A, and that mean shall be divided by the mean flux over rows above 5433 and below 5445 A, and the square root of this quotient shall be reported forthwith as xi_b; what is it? 1.04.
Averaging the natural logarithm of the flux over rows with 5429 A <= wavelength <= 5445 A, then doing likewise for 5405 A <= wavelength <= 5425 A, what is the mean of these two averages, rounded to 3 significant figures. 3.83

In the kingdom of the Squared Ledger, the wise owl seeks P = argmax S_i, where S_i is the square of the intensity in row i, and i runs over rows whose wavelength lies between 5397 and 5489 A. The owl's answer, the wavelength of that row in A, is 5483.0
